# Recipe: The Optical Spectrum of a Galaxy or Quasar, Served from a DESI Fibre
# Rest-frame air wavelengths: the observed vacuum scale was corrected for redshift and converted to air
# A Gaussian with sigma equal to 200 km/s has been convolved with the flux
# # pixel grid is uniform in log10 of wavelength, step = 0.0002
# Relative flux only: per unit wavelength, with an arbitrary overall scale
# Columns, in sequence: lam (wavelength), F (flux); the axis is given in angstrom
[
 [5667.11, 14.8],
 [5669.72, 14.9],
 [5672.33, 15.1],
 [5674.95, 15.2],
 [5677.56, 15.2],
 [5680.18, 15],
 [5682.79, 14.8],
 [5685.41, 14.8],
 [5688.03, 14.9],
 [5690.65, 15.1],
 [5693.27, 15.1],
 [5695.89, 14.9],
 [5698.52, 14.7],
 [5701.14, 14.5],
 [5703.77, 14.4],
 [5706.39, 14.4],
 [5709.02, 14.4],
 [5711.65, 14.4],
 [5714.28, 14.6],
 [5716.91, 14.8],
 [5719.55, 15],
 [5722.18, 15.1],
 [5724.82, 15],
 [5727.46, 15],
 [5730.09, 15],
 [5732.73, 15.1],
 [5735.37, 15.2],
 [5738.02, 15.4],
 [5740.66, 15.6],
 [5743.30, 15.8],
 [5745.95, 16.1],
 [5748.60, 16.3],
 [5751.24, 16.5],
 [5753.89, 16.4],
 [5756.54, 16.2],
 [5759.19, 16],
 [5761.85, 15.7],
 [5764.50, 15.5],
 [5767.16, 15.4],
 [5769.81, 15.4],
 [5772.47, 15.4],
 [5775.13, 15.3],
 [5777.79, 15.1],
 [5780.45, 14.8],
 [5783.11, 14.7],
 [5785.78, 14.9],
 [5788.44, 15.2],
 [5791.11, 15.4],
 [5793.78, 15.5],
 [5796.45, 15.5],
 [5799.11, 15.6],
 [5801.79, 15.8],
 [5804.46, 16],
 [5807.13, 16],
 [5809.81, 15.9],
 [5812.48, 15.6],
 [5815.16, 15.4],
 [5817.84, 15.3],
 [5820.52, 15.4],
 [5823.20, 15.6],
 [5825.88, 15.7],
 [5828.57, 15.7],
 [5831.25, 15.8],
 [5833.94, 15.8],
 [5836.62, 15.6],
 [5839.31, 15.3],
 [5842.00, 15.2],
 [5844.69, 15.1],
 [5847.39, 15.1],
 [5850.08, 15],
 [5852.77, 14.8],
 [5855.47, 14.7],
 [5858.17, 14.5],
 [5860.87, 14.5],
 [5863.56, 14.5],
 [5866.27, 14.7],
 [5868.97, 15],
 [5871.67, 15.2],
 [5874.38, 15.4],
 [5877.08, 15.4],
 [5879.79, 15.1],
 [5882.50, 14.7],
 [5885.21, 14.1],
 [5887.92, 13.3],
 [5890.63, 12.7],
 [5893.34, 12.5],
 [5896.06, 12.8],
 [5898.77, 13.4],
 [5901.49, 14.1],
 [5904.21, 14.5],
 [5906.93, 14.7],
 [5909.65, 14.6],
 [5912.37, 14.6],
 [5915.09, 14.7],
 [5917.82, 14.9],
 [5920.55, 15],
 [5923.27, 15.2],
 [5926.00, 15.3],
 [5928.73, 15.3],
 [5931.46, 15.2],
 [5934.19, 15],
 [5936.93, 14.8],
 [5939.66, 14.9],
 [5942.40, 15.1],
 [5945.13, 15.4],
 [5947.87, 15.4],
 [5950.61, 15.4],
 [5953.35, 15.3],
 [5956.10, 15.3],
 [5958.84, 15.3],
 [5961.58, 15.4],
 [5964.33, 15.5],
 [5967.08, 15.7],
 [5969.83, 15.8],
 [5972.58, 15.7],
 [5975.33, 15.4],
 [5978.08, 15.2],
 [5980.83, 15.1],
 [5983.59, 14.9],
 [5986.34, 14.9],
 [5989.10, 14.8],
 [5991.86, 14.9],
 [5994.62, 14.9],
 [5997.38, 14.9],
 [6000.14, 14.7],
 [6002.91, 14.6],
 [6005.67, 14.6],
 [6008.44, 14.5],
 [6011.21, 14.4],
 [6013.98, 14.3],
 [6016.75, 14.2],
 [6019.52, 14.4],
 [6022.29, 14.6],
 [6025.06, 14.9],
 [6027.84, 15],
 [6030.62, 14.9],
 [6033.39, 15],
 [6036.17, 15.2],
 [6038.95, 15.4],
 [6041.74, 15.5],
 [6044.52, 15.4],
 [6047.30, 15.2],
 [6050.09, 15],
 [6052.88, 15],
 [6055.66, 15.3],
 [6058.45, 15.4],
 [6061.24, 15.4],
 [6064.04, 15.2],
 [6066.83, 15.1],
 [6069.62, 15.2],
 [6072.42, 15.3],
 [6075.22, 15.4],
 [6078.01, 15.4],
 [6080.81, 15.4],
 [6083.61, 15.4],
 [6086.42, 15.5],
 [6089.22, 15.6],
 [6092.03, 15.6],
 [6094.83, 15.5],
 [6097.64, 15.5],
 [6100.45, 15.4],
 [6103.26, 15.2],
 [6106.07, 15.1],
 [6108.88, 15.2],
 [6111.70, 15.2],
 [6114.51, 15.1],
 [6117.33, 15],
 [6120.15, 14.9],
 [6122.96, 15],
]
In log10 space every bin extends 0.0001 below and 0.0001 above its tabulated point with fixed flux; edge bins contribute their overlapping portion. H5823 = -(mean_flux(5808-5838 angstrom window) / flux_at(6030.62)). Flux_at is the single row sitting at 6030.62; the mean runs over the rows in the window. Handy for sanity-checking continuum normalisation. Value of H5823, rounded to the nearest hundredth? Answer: -1.05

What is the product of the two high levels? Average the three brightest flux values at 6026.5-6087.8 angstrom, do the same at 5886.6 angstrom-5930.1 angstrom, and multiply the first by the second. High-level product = 236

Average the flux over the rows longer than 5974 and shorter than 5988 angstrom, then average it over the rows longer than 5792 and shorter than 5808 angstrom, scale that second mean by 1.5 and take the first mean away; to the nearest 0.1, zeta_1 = 8.5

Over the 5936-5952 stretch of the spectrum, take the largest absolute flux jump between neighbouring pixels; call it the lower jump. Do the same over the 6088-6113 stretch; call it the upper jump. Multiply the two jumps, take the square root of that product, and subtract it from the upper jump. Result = -0.04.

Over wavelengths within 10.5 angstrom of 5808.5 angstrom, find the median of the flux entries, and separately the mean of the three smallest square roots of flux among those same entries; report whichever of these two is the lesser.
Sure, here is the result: 3.93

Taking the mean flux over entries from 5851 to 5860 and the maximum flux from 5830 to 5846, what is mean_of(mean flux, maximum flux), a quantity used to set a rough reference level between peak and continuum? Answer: 15.2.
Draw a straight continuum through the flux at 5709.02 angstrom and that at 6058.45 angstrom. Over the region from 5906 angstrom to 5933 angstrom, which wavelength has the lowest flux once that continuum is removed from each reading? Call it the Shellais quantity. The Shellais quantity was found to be 5912.37 angstrom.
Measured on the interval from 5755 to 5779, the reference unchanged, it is 5777.79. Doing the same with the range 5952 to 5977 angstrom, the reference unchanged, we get 5958.84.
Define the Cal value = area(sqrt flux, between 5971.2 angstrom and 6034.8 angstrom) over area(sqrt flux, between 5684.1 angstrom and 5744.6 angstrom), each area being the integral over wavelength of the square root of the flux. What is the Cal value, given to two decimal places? 1.05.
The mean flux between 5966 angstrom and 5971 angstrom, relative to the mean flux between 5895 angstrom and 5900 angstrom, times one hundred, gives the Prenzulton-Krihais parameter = 120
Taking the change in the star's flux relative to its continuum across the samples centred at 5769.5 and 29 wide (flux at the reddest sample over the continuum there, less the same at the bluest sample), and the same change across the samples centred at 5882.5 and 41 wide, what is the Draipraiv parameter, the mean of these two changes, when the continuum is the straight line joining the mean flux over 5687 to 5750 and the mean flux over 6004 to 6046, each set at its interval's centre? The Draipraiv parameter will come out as -0.062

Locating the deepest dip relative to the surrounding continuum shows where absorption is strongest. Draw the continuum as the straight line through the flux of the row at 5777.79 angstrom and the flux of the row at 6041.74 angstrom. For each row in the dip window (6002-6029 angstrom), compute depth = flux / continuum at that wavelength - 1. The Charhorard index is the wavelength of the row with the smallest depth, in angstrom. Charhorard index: 6016.75 angstrom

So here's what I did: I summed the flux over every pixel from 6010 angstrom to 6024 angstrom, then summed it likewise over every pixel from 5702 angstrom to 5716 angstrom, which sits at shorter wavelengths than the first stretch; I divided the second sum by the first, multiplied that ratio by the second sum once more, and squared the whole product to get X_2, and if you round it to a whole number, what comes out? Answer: 5256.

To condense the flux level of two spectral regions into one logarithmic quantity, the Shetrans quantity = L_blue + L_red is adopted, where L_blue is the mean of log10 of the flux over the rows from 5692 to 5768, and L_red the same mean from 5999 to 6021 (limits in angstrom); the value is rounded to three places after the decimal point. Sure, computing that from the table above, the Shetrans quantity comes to 2.343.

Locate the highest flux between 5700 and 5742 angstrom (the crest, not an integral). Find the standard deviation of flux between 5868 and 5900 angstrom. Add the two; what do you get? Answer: 16.7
